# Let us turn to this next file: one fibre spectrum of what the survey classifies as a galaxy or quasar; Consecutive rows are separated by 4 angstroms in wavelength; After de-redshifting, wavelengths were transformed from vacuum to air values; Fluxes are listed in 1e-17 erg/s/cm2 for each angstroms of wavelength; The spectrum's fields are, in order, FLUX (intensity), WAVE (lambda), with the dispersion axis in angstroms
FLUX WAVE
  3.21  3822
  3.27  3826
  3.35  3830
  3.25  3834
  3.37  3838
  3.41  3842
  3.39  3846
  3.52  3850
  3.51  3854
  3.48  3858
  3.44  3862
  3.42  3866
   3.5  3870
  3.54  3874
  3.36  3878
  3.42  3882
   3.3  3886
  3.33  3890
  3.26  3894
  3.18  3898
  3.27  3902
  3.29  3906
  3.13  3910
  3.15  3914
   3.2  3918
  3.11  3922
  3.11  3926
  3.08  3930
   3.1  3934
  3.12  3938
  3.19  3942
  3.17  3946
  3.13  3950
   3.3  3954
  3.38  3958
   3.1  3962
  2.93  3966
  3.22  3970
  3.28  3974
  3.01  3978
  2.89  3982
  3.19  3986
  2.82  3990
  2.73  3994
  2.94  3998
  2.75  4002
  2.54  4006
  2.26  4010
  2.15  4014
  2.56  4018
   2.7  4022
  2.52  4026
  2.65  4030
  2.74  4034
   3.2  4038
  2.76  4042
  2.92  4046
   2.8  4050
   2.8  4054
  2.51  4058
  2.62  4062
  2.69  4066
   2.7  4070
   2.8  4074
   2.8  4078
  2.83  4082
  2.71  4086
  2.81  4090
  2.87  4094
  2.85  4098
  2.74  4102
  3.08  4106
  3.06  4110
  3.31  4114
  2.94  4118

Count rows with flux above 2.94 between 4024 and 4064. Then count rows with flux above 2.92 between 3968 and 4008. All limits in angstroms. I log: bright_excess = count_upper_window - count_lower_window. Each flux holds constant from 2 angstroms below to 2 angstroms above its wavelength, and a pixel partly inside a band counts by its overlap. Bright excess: -4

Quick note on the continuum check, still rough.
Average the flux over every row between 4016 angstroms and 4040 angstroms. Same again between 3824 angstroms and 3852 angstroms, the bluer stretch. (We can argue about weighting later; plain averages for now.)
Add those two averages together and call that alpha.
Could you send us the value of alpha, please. 6.1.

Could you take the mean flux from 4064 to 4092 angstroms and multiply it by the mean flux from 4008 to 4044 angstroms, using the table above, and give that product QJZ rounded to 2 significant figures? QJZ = 7.2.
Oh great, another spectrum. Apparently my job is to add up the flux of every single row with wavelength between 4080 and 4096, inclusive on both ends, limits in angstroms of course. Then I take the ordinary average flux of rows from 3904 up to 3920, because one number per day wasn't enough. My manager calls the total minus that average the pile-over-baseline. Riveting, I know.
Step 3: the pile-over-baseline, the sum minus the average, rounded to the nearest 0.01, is 8.03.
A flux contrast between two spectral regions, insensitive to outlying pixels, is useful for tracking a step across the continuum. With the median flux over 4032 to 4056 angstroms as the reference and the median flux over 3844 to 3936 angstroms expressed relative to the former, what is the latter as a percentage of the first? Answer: 118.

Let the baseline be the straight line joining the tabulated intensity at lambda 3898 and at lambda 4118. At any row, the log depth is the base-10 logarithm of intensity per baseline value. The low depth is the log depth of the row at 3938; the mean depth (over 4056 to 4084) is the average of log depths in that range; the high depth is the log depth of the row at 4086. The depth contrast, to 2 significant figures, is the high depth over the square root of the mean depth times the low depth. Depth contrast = -4.1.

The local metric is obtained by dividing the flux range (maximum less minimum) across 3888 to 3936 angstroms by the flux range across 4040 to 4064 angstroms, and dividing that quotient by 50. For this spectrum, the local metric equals 0.0122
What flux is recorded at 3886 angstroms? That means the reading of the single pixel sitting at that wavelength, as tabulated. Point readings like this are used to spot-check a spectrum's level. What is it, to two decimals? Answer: 3.30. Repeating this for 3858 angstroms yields 3.48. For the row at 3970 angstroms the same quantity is 3.22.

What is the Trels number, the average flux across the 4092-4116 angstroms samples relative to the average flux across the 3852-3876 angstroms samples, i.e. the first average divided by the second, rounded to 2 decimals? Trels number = 0.86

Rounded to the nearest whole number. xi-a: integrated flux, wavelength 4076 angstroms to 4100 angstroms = 67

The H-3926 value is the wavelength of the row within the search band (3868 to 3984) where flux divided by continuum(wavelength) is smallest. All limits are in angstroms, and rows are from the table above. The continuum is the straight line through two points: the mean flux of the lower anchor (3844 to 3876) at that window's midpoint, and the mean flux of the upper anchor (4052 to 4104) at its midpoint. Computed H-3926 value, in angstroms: 3966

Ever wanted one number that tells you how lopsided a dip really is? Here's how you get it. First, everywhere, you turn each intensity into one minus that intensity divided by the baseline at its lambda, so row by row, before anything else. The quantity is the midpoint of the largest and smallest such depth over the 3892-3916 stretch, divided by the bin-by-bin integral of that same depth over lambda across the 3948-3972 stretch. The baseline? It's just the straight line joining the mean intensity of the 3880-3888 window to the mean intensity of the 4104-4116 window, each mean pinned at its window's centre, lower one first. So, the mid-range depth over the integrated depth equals 0.047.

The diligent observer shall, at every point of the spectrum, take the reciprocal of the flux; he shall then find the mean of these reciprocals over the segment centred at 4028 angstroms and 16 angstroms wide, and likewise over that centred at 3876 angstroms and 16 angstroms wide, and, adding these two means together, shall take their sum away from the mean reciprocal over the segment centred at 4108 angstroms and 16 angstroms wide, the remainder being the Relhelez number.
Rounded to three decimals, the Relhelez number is -0.337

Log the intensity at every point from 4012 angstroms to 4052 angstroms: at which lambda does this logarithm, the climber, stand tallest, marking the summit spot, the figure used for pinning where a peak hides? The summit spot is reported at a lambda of 4038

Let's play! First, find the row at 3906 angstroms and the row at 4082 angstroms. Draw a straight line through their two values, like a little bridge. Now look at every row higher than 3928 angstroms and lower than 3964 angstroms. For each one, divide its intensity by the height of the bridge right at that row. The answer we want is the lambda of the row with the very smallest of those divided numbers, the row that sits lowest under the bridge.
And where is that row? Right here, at 3930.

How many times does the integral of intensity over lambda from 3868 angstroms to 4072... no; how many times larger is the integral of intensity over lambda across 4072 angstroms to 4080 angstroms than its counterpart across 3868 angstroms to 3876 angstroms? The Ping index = 0.80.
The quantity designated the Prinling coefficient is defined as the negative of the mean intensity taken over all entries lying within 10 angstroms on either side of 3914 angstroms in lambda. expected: -3.2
